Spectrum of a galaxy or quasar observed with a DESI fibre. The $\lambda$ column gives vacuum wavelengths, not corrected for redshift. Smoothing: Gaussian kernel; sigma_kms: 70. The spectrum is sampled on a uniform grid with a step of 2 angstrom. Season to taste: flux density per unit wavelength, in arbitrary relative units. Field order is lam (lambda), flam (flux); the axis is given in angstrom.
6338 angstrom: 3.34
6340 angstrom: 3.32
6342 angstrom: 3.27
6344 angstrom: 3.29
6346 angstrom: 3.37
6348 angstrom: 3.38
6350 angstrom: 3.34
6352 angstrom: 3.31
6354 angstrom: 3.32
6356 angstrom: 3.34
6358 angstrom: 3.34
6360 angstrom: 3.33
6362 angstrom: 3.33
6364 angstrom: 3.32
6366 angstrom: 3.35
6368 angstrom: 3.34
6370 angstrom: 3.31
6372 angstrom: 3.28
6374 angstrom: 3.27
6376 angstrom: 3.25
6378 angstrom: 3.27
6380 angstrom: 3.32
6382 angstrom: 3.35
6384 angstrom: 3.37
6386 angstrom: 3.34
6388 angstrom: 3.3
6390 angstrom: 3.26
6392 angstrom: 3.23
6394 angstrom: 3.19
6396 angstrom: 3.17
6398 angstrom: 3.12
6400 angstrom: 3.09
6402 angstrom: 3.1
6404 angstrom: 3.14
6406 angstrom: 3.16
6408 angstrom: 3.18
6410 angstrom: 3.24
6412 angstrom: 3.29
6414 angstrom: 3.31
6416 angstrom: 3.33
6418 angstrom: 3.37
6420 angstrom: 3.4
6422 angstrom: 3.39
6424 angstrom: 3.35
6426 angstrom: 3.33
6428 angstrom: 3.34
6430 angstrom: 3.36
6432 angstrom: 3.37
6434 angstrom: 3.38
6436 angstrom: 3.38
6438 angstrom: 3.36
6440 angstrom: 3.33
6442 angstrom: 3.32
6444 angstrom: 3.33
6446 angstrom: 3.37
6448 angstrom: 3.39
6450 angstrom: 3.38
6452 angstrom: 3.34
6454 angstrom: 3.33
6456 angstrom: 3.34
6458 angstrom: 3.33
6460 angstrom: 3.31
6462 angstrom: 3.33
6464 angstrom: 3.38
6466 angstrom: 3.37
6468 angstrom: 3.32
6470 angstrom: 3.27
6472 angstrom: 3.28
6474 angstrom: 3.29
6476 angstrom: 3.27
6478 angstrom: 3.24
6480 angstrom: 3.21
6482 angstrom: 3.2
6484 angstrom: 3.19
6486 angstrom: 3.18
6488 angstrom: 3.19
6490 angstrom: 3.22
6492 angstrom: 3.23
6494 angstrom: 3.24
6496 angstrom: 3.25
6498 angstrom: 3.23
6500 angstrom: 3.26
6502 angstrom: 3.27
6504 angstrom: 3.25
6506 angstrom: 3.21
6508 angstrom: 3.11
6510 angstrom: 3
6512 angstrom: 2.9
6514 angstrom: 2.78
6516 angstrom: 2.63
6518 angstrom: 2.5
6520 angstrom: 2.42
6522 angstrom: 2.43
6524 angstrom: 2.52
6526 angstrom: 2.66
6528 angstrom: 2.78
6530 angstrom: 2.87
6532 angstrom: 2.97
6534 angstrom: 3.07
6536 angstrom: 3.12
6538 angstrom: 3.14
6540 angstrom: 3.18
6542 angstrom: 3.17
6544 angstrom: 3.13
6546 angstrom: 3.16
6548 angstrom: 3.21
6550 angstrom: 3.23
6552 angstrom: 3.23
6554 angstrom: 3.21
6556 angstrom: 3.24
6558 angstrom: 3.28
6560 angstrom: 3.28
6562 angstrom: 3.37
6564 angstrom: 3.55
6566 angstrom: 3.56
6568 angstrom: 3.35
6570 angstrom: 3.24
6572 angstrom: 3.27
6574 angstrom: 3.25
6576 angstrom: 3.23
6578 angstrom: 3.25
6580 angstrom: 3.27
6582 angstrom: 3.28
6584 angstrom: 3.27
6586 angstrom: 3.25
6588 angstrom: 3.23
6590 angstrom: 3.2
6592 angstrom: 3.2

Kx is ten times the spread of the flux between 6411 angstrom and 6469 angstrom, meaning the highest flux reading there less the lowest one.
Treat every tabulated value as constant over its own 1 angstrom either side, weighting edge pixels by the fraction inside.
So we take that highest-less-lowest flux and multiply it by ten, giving 1.1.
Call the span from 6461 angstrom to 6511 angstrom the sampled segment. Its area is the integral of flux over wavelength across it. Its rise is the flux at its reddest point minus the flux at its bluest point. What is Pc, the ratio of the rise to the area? -0.0020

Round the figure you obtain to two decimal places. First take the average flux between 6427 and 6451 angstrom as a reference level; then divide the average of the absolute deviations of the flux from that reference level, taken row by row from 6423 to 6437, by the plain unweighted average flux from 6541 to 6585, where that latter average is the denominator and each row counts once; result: 0.00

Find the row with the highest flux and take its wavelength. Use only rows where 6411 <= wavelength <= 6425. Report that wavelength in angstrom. 6420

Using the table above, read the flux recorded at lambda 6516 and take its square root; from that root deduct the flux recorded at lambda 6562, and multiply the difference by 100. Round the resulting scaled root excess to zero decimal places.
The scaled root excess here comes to -175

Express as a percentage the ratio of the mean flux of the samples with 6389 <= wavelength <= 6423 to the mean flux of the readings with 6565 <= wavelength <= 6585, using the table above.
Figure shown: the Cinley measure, 98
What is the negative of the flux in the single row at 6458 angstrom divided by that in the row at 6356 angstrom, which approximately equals -1.00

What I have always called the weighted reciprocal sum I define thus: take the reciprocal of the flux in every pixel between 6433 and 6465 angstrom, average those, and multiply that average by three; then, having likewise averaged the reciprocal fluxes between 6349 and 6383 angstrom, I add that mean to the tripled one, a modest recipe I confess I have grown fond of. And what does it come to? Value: 1.20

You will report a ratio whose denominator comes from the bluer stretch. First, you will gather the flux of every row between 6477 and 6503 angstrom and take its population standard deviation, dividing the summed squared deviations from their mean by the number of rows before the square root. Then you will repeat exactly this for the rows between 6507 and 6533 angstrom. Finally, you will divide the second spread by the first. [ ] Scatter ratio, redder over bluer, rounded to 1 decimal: 8.0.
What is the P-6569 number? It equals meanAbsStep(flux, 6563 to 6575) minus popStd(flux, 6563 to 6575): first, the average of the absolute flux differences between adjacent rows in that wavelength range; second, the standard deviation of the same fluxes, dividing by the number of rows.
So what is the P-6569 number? -0.060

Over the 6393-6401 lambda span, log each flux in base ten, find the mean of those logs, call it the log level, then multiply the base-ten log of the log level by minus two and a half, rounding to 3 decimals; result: 0.759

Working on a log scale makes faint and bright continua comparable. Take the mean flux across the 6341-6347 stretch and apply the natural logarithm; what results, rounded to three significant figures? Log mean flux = 1.20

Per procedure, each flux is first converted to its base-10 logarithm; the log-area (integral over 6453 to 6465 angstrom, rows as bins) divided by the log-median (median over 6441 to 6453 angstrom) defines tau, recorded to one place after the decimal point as 11.9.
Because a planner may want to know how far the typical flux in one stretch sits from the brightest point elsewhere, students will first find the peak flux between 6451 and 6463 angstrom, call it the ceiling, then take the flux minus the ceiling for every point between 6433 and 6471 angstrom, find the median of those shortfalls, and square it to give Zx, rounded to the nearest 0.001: 0.000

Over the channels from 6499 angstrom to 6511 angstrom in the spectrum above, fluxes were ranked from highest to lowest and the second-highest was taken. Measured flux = 3.26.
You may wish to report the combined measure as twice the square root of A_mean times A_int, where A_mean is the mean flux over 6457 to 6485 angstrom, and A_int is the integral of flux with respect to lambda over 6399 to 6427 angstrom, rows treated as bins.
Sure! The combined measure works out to 34.65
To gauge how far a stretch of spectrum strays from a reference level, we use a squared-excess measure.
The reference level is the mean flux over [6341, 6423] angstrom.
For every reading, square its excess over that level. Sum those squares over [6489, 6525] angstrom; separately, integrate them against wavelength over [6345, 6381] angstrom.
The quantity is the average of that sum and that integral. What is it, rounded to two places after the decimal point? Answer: 1.86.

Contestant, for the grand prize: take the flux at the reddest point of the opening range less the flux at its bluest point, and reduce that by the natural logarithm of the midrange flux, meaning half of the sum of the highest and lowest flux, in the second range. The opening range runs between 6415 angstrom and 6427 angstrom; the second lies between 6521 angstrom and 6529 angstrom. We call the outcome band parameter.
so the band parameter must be -0.96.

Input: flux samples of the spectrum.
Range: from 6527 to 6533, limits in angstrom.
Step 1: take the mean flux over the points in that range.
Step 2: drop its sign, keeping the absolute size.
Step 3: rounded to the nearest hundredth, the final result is 2.87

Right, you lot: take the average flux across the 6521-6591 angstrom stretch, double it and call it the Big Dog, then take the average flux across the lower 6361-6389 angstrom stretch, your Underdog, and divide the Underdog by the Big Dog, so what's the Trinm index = 0.525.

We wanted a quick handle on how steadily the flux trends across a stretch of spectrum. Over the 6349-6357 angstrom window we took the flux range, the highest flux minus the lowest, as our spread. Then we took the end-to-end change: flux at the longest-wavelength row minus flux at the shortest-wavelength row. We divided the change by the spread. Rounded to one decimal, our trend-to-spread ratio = 0.0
